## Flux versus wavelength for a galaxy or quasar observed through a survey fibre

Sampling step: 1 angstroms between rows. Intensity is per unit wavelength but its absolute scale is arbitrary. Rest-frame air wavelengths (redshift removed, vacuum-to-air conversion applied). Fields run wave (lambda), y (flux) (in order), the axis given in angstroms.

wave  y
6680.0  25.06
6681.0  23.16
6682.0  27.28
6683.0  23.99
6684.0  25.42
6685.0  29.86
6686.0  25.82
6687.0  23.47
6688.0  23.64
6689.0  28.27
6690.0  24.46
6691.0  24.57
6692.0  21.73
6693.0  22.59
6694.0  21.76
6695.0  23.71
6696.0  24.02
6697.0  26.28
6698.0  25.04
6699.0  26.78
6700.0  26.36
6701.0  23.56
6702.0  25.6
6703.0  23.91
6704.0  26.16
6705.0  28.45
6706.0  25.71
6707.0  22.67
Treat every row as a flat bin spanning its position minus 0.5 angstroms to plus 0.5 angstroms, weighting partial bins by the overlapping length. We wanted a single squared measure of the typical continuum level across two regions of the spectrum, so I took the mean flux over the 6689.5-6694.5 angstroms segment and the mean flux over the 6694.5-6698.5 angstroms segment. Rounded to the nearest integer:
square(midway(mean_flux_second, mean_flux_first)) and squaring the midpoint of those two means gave 571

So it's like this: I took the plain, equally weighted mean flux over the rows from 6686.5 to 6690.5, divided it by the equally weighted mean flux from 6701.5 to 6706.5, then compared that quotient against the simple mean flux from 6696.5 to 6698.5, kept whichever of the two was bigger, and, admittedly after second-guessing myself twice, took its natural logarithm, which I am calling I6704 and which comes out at 3.24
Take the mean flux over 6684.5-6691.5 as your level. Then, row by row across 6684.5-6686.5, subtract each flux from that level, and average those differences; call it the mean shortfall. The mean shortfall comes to -2.1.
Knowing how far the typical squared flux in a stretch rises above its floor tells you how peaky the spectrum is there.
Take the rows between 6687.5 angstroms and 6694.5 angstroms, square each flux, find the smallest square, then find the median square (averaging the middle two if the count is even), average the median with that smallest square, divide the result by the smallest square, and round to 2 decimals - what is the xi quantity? 1.09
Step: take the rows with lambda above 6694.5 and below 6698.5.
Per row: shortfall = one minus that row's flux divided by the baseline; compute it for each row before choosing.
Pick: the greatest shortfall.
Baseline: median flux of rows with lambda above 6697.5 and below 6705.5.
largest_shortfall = 0.084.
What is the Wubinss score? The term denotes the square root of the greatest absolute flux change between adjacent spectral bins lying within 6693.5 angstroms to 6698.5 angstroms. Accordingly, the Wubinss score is 1.50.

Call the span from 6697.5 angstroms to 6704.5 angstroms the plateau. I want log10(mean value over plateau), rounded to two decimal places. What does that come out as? 1.40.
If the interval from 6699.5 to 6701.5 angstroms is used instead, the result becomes 1.40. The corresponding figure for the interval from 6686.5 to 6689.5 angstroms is 1.40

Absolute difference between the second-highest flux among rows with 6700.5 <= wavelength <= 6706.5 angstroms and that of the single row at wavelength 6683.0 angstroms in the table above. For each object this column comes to 2.2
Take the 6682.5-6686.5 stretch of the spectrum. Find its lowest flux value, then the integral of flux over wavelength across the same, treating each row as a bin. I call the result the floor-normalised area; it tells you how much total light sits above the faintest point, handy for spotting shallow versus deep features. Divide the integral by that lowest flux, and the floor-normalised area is 4.38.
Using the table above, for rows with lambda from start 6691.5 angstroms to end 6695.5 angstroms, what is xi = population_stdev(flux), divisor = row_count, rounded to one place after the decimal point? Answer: 0.8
